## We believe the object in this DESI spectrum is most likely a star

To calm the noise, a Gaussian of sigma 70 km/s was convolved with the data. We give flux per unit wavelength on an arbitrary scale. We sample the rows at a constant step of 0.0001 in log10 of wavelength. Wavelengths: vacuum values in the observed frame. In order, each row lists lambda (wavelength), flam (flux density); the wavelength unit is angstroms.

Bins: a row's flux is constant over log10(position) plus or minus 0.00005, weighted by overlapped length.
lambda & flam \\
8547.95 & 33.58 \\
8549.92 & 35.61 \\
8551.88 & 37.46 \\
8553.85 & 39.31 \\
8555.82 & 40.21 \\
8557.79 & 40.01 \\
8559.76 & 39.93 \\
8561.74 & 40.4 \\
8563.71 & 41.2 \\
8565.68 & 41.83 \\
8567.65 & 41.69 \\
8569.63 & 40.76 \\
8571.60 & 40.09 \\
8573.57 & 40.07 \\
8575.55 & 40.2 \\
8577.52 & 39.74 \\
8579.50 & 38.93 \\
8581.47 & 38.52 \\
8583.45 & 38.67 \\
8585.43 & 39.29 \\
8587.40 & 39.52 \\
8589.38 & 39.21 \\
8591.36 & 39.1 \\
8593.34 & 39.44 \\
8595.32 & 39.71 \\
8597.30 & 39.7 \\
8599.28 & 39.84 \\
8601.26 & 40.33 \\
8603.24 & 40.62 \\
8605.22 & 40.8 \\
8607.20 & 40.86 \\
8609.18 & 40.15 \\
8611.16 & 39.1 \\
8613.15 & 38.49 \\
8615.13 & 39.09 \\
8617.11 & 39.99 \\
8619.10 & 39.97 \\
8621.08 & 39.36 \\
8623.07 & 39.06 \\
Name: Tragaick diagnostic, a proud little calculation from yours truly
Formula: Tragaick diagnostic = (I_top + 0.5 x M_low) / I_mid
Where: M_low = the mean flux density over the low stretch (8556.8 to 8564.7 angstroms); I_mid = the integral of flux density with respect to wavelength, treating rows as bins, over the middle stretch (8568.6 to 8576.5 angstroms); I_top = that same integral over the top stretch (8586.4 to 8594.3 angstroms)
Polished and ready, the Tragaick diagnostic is 1.04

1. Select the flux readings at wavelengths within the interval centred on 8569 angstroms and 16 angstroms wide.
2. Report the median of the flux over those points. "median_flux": 40.6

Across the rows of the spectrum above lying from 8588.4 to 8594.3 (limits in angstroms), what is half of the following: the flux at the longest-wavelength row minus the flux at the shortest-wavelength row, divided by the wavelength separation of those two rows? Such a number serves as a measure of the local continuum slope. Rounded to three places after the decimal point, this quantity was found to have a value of 0.029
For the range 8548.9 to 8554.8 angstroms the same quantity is 0.471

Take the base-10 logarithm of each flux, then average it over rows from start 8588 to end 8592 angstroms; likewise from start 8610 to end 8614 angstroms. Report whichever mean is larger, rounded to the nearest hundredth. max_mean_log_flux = 1.59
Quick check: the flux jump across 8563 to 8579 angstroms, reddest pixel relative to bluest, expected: -1.5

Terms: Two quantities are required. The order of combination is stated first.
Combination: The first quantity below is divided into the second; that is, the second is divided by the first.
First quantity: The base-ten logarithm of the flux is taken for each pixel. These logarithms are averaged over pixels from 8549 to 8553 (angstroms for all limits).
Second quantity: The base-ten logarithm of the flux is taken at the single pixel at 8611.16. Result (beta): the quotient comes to 1.02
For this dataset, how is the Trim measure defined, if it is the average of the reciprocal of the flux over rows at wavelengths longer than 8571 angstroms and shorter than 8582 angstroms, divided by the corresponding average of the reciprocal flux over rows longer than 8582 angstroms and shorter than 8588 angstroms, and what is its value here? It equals 0.99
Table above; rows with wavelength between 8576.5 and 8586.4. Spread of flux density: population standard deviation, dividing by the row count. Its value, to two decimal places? 0.44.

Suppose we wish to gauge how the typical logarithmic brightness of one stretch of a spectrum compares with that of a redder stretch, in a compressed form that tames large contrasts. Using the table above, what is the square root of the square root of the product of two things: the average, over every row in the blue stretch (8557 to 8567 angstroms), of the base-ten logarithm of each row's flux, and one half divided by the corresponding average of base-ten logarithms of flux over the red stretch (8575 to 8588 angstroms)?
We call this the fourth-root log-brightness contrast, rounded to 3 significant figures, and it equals 0.843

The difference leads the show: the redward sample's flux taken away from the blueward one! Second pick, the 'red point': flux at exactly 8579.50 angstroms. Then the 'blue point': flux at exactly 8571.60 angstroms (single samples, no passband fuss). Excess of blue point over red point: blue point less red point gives 1.2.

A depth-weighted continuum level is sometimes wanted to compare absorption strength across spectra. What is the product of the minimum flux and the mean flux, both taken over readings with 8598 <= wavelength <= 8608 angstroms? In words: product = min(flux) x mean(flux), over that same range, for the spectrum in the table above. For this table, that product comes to 1613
